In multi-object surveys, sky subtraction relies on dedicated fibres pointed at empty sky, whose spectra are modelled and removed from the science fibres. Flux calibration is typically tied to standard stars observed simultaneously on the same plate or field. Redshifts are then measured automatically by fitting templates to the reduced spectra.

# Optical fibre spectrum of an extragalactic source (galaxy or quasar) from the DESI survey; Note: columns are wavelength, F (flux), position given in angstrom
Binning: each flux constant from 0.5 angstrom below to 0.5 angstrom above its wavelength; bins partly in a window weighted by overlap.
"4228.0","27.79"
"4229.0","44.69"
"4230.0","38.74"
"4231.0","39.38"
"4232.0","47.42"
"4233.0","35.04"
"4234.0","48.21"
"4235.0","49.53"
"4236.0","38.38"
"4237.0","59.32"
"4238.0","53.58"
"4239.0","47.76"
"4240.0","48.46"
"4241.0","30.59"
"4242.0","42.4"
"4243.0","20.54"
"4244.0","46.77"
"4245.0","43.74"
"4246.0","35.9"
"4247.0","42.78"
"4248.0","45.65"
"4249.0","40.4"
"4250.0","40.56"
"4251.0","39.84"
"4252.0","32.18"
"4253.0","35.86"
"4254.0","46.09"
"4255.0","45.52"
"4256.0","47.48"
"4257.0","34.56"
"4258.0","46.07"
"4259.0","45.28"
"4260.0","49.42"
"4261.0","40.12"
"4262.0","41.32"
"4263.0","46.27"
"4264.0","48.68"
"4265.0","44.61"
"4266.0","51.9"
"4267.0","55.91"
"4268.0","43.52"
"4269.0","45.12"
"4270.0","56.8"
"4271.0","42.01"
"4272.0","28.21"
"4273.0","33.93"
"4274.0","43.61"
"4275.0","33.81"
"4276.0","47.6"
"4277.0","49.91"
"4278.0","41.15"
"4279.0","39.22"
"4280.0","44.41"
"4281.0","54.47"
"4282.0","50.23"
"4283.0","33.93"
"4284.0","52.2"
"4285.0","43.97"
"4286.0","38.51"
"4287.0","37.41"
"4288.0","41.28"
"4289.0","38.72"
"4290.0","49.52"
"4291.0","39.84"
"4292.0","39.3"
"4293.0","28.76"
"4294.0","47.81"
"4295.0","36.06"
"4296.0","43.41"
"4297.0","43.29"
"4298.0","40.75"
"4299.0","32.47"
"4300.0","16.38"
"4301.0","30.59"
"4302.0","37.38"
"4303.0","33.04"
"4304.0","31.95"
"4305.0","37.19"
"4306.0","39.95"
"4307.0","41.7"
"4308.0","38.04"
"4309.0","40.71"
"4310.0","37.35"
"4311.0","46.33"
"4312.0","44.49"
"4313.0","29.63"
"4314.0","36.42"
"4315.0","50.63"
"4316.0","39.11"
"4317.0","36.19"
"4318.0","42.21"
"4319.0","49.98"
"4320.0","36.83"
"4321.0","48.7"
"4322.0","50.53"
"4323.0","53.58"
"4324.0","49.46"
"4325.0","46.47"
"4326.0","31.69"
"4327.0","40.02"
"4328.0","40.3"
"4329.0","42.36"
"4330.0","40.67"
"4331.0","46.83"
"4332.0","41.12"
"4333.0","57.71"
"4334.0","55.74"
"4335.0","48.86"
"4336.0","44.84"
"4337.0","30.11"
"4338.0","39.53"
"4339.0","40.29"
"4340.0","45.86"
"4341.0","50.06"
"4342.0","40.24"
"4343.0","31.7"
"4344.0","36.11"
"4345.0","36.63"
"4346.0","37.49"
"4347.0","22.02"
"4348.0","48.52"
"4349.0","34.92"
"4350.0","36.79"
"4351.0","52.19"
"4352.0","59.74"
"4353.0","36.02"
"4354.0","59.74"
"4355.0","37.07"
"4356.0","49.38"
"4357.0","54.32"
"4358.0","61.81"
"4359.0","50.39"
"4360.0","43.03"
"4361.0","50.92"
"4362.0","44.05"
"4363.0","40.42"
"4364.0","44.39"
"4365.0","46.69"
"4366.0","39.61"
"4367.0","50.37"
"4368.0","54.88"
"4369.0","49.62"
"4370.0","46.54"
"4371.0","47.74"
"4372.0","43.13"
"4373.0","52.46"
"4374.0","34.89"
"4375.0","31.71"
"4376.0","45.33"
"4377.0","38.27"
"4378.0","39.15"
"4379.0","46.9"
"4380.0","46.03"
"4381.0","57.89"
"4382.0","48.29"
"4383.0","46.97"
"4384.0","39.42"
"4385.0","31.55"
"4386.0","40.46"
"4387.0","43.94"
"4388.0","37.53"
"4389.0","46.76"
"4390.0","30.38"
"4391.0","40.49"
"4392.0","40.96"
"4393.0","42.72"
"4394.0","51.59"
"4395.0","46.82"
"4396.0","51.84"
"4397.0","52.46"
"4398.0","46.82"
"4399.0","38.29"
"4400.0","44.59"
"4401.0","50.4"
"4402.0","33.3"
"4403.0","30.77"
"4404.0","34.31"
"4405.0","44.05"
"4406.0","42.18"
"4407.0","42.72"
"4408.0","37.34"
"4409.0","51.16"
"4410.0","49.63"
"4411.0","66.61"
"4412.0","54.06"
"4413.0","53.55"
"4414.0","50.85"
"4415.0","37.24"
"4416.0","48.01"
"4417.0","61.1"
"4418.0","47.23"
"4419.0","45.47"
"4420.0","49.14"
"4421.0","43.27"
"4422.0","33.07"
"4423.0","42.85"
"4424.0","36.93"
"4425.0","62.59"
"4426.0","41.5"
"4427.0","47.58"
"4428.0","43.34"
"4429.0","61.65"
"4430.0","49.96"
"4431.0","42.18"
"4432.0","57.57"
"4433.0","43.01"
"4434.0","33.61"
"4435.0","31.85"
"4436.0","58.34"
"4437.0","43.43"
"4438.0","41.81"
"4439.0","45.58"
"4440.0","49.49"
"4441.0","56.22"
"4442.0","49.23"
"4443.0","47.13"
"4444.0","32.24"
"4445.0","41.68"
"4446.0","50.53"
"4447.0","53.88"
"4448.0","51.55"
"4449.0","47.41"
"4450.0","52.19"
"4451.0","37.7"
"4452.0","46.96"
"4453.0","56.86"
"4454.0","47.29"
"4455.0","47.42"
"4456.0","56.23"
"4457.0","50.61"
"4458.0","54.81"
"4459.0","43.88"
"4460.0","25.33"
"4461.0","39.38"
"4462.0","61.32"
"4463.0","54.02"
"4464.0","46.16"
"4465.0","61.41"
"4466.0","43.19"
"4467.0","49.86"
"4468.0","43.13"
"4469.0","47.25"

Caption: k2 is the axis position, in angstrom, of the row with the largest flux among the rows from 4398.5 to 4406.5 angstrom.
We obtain 4401.0 angstrom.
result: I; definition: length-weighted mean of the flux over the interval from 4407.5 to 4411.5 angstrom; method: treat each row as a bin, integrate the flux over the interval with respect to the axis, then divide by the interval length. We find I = 51.2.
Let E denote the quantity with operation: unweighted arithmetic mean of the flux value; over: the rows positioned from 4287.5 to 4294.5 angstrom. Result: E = 40.7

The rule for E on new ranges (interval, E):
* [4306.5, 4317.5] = 40.1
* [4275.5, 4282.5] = 46.7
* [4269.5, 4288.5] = 42.8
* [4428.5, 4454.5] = 47.3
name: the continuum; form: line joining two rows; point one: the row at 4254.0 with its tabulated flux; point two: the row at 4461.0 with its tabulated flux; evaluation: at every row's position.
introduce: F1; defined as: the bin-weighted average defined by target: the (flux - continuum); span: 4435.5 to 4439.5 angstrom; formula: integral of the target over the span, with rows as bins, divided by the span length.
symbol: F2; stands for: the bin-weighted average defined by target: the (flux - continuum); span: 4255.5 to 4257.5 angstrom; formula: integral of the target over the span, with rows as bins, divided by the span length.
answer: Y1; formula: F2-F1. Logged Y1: -12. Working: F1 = 7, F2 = -5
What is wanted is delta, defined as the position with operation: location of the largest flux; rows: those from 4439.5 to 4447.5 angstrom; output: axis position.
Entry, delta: 4441.0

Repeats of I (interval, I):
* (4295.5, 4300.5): 35.3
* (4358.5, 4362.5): 47.1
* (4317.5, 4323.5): 47.0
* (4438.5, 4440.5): 47.5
